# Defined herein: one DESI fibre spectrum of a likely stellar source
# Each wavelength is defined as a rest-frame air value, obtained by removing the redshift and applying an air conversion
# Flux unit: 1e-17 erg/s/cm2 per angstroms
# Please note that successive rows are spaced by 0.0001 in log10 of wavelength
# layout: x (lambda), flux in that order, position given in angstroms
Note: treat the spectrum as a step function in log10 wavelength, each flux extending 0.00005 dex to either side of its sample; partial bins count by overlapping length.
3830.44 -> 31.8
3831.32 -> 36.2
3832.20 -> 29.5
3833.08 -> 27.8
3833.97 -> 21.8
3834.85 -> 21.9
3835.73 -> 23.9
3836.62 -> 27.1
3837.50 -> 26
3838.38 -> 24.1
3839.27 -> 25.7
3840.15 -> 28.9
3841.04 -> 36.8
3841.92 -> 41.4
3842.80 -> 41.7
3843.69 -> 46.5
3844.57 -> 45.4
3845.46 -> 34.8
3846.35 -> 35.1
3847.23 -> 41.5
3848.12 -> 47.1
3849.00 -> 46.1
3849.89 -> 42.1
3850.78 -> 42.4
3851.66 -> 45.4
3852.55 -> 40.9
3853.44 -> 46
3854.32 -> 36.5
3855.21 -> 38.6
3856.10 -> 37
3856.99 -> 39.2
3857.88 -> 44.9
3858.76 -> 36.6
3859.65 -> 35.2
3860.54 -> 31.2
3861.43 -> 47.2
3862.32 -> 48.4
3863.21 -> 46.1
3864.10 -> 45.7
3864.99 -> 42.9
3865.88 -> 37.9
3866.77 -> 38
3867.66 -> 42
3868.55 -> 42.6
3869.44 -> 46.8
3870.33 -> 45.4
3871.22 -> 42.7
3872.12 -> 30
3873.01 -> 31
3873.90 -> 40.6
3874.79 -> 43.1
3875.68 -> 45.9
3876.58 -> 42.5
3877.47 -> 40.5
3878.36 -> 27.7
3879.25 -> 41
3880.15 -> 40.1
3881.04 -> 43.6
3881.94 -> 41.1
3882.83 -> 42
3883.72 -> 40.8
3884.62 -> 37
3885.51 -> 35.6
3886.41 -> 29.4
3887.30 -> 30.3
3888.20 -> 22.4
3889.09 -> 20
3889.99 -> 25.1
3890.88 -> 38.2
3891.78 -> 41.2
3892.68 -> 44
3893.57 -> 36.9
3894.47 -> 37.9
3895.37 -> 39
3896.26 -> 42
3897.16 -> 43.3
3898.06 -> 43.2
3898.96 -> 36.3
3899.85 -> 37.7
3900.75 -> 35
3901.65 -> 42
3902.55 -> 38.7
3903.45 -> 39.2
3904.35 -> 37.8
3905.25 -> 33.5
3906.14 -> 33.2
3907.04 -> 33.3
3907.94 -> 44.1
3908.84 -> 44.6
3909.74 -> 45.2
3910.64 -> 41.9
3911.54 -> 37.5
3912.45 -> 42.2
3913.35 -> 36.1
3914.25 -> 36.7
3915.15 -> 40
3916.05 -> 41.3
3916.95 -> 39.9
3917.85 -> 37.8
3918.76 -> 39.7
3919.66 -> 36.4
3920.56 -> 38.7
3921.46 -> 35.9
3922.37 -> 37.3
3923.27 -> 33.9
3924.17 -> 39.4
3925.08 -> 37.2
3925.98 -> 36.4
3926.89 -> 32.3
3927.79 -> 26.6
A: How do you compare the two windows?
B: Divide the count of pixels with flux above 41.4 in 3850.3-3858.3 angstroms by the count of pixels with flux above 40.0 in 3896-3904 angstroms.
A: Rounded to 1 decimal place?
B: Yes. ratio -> 1.0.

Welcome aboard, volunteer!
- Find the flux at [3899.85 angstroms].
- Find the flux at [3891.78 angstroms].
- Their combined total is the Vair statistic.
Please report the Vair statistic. 79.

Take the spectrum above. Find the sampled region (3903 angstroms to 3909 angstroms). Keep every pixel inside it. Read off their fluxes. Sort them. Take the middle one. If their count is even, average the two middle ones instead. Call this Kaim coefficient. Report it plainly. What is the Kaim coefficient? 37.8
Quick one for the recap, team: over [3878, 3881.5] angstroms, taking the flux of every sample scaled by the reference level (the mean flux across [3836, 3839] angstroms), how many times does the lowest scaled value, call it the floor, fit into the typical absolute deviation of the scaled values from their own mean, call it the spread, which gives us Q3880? 0.19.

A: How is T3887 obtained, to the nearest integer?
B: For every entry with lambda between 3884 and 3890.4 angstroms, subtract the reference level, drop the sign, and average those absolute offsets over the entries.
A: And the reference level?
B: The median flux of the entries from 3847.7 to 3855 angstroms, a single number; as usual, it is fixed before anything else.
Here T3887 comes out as 15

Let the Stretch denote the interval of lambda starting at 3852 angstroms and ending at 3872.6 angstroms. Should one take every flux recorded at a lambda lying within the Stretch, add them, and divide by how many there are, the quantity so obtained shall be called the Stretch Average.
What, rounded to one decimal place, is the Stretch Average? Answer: 40.9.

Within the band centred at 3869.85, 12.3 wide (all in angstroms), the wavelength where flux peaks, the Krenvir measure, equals 3869.44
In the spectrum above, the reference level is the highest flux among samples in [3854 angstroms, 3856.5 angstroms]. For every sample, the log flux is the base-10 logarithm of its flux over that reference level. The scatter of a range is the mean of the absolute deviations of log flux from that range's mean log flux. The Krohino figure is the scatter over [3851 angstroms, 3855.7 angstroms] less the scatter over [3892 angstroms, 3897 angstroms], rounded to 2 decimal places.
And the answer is 0.01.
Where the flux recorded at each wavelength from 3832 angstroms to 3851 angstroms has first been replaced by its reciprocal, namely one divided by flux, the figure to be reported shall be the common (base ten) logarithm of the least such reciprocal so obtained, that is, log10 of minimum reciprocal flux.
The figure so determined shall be -1.67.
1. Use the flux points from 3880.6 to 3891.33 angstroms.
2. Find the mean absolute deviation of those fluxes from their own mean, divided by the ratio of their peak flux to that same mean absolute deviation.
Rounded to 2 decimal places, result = 1.11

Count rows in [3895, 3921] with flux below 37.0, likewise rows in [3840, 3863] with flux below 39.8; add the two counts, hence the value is 19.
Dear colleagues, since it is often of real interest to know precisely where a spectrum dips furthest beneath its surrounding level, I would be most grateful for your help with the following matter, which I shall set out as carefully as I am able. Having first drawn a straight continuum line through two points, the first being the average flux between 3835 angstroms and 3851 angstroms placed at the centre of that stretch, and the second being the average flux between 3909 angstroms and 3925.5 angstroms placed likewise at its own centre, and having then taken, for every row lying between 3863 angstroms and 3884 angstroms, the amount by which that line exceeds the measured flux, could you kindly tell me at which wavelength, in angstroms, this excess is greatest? 3878.36 angstroms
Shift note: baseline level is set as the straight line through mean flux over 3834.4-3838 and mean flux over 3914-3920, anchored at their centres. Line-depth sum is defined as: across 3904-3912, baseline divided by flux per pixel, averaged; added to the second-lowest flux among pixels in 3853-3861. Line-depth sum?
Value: 36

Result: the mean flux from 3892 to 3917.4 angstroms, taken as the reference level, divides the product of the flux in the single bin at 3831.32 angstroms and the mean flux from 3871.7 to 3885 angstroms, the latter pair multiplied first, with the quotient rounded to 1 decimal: 36.0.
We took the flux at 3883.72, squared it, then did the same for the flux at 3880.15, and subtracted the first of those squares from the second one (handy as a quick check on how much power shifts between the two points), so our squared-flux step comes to -57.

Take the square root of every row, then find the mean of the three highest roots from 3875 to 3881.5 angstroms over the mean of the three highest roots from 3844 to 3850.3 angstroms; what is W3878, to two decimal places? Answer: 0.98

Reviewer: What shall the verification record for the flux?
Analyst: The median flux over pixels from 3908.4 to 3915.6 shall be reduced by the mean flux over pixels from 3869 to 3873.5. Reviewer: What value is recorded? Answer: 1.8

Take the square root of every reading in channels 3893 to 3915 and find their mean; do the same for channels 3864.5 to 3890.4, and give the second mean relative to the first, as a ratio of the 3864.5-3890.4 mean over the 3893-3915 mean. 0.98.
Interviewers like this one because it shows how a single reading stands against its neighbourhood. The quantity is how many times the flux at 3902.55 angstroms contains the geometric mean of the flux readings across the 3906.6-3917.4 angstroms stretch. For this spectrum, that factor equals 0.97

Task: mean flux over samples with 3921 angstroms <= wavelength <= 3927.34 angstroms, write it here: 36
